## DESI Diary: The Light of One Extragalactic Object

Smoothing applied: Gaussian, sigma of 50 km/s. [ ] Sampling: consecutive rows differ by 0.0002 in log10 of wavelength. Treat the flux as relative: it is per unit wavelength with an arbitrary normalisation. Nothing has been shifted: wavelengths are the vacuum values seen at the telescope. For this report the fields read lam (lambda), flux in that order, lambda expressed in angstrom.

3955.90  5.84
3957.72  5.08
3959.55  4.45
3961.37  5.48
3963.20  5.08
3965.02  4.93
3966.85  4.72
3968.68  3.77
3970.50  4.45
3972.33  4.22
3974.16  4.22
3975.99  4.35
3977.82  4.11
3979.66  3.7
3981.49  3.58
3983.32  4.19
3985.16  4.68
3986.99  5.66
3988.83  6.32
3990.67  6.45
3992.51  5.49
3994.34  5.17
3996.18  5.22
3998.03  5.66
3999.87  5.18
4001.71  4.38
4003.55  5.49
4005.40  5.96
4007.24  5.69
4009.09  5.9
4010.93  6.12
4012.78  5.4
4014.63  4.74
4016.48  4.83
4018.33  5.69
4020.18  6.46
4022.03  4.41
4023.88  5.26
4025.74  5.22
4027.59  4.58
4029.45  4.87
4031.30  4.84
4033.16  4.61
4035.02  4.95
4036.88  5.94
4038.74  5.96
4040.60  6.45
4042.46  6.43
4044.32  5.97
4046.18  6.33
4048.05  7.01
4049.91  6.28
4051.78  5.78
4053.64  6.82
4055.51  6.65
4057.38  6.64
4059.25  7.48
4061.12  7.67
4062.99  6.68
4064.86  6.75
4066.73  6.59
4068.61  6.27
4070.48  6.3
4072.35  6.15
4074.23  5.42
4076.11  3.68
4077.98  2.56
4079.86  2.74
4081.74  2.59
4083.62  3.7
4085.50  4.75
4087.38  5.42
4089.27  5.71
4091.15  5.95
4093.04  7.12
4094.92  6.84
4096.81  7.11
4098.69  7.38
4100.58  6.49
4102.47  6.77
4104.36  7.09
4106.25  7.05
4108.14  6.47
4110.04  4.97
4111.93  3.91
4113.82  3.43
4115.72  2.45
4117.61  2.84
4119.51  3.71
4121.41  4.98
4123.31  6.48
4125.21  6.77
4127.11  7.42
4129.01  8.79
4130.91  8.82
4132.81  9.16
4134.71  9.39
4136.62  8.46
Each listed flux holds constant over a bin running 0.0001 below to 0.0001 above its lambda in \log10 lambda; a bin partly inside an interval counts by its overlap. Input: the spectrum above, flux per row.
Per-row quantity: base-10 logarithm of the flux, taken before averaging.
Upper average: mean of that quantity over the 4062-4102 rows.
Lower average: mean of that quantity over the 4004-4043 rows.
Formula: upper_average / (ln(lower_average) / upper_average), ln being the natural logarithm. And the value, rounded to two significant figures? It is -1.7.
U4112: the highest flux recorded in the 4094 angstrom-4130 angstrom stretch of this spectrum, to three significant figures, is 8.79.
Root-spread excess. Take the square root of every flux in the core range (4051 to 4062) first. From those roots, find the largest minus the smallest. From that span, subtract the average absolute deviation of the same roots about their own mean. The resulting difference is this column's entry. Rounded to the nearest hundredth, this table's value 0.27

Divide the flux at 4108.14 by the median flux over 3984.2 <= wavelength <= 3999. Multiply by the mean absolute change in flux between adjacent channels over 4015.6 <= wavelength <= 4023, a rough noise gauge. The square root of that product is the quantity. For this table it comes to 1.2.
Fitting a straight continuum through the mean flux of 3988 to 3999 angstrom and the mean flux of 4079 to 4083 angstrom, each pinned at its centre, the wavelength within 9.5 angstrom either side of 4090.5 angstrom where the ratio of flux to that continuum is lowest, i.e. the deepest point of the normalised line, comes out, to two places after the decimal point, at 4081.74 angstrom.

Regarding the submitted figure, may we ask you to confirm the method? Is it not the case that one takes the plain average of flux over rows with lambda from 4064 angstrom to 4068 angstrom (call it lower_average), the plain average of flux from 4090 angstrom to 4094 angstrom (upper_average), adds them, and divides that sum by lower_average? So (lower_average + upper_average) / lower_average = 1.98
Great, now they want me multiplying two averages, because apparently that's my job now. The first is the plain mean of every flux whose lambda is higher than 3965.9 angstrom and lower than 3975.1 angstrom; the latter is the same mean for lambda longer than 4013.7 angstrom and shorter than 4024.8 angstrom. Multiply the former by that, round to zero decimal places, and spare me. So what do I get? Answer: 22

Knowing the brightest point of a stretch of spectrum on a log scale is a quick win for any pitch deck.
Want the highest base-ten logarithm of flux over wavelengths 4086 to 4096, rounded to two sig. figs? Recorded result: 0.85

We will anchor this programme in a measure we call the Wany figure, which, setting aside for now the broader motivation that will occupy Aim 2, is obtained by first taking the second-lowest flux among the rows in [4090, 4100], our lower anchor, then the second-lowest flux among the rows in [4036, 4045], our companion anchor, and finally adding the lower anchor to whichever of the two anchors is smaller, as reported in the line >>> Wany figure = 12.8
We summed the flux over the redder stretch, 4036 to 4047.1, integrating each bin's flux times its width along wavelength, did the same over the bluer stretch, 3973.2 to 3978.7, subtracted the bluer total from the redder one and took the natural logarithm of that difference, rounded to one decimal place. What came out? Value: 3.8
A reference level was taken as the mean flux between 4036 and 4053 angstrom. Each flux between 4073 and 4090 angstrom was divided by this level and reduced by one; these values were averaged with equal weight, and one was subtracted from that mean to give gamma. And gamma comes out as -1.35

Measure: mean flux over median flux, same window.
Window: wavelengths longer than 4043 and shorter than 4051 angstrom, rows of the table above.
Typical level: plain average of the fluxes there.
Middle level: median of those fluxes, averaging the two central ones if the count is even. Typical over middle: 1.01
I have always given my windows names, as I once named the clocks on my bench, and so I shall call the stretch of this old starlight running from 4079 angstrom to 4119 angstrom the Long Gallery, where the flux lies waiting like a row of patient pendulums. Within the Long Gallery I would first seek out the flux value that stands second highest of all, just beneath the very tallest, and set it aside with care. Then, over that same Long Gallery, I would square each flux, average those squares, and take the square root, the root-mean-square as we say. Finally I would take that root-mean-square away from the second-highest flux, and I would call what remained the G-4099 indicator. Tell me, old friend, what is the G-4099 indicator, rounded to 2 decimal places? 1.57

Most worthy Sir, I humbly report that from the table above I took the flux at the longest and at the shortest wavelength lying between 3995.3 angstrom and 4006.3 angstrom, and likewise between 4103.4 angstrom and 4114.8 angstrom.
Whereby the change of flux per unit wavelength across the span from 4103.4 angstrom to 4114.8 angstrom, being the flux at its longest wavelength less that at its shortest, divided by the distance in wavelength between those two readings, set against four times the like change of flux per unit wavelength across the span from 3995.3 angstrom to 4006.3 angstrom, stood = -1.2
